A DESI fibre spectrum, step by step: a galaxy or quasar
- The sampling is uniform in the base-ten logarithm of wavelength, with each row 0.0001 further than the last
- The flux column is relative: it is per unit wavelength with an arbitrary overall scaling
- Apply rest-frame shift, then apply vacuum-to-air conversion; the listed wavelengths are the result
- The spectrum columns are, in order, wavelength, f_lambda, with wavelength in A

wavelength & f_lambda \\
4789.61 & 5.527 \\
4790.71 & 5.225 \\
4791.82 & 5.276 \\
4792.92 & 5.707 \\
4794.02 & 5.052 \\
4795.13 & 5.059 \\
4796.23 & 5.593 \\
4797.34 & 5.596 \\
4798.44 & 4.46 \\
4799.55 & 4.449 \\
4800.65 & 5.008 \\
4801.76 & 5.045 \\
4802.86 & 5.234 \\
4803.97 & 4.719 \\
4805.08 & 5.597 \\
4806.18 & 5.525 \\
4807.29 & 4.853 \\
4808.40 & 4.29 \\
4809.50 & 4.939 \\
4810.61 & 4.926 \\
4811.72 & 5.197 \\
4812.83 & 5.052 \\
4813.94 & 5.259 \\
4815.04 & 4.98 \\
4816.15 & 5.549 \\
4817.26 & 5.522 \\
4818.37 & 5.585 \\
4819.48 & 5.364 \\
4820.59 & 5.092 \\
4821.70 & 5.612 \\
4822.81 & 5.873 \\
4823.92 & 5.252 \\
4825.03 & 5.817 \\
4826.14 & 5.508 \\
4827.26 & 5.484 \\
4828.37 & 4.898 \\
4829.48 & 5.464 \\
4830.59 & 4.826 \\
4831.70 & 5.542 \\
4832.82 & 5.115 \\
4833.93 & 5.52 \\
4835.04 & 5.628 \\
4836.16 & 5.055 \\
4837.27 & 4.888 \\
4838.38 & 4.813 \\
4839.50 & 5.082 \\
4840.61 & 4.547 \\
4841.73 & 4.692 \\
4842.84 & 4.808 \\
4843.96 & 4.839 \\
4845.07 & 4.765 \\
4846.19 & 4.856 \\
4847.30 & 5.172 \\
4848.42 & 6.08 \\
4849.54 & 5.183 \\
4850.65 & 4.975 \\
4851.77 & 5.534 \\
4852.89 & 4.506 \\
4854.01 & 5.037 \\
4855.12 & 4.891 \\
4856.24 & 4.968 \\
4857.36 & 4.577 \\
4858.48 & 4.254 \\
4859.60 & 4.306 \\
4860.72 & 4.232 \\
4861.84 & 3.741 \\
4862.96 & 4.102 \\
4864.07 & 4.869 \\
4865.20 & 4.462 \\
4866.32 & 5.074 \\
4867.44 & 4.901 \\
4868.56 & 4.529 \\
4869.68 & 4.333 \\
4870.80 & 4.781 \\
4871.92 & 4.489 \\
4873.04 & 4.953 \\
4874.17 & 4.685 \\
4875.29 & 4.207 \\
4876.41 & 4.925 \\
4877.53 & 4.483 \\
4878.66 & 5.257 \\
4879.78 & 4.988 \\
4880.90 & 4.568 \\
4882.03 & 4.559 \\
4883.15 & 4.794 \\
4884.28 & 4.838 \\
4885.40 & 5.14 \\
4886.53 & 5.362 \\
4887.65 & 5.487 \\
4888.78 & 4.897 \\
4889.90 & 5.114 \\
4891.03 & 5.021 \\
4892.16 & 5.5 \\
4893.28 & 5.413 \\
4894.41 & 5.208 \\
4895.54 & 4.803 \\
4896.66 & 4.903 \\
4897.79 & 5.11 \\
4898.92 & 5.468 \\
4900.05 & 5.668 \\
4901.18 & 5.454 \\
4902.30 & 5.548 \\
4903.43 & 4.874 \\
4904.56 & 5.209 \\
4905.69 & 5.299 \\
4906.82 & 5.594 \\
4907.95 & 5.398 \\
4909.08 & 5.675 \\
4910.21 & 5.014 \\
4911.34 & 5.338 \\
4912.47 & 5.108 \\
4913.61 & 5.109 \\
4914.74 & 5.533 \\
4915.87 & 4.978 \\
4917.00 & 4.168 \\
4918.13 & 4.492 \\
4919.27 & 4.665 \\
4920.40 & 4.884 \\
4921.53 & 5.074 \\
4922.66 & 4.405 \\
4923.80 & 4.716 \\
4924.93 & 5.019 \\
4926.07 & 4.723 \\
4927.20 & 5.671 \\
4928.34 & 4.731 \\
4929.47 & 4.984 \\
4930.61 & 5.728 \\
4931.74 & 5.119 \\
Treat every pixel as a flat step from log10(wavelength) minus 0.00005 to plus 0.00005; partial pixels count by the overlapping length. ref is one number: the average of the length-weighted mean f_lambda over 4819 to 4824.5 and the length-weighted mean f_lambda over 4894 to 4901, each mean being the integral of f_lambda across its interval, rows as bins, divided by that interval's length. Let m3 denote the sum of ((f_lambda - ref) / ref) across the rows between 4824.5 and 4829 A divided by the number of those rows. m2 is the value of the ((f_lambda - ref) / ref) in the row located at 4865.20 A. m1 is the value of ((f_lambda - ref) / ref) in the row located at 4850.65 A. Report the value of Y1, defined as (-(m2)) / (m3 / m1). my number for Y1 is -0.6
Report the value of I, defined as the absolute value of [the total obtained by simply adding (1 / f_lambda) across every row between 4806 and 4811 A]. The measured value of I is 1.03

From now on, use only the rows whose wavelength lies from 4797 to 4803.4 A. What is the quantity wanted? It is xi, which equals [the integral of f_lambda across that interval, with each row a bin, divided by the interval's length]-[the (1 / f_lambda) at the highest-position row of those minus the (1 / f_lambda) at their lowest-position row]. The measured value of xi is 4.9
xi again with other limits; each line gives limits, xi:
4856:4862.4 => 4.2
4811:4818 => 5.3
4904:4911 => 5.4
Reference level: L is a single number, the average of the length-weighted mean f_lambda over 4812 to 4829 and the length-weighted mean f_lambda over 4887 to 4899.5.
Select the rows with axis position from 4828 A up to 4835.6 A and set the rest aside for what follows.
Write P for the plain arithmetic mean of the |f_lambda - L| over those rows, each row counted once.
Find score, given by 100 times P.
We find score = 29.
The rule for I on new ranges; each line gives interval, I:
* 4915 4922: 1.28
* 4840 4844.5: 0.85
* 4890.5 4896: 0.97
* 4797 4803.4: 1.22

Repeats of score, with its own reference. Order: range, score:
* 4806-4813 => 38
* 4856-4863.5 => 97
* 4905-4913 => 19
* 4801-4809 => 40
